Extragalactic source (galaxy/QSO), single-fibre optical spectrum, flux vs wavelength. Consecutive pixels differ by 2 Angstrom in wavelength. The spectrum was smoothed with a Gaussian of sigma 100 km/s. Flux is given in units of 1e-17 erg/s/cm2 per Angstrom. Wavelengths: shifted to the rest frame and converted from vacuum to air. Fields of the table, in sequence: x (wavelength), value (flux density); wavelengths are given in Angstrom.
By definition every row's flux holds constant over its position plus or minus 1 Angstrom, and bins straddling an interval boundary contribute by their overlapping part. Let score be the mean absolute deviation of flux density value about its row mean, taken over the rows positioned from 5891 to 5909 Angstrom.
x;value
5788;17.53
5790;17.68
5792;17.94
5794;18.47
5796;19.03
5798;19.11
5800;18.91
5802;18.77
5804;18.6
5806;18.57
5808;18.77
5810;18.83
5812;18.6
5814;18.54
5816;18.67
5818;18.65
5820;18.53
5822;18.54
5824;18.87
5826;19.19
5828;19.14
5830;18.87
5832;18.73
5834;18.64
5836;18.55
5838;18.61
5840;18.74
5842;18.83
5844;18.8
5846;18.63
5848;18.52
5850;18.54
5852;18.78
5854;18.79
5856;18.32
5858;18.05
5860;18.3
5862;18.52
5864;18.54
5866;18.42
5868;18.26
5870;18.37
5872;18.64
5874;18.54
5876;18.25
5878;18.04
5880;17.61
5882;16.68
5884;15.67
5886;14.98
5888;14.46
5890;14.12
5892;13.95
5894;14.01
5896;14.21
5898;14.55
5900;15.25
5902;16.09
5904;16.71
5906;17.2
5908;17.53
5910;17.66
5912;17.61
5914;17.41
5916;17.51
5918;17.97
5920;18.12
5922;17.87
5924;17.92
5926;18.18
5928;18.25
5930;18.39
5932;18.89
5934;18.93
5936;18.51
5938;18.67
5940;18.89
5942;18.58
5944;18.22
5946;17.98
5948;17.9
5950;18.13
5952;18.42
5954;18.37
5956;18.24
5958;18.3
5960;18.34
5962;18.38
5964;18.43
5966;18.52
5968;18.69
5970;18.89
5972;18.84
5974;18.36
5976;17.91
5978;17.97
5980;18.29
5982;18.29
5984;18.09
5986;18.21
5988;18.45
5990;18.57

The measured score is 1.2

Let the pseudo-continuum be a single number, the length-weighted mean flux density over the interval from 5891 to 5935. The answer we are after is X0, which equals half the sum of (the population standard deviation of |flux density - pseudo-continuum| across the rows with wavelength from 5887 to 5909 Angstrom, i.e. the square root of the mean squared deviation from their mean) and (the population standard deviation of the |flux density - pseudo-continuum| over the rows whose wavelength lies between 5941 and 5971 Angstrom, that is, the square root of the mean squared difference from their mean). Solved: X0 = 0.68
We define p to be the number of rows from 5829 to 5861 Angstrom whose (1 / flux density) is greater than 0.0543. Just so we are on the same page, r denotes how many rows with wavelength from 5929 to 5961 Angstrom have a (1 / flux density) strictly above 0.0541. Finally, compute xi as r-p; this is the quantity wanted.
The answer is 7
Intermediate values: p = 3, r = 10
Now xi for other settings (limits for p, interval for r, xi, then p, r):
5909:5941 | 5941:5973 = 0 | 11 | 11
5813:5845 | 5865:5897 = 14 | 0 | 14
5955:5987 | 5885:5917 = 5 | 11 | 16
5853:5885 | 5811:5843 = -10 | 10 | 0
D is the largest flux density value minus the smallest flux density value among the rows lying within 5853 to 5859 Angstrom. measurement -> 0.74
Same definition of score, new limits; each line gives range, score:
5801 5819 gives 0.1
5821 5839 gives 0.2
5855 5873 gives 0.1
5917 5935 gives 0.3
